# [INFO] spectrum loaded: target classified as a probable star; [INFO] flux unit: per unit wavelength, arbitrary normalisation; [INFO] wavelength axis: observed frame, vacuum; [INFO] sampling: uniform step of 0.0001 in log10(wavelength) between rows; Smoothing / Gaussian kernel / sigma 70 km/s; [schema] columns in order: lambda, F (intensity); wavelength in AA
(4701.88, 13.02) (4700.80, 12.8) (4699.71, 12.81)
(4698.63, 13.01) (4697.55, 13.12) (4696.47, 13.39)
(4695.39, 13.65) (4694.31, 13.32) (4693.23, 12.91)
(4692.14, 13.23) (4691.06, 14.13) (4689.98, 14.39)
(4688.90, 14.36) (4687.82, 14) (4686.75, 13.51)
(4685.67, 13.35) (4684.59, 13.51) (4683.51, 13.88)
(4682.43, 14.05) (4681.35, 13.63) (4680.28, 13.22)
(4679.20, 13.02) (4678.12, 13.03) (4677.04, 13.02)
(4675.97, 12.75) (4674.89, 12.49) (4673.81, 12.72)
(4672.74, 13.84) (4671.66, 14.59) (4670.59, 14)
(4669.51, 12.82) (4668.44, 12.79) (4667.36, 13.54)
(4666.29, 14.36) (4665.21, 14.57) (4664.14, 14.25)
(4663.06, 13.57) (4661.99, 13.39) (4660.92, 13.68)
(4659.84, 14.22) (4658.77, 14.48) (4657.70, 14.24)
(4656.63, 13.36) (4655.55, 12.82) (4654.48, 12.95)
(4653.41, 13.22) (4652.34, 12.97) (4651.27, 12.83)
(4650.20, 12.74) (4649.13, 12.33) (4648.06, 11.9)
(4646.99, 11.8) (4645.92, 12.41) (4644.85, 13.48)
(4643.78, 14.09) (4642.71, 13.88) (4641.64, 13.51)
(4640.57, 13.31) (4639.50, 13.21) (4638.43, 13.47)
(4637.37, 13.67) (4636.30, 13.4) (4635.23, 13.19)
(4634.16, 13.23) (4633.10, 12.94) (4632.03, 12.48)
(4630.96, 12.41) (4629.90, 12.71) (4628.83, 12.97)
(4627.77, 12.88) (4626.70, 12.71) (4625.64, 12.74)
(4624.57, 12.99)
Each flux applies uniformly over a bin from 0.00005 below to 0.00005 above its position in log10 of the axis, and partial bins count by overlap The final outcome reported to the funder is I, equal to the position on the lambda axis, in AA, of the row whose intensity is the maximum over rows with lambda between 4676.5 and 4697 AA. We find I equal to 4689.98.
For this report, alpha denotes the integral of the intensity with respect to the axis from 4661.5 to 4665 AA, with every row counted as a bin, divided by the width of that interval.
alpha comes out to 13.8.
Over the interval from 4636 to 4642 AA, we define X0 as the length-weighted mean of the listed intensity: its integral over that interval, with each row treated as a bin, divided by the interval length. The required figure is 13.4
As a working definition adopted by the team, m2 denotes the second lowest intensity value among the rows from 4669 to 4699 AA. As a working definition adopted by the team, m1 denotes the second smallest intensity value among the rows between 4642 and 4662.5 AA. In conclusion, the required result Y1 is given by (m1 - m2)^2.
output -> 0.7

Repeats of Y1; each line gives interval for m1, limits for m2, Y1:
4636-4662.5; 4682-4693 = 2.1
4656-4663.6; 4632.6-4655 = 2.2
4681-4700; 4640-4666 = 1.0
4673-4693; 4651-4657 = 0.0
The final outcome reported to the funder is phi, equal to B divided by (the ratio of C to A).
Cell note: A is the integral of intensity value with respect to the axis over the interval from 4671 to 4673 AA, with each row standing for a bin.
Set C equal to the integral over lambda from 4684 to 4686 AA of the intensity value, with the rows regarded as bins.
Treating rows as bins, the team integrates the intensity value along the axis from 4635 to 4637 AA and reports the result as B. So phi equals 28.3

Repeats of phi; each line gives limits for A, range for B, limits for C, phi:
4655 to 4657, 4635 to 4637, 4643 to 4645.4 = 21.0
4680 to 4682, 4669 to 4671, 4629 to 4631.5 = 22.9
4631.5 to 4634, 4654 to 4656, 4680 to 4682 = 30.5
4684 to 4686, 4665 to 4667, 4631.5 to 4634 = 24.1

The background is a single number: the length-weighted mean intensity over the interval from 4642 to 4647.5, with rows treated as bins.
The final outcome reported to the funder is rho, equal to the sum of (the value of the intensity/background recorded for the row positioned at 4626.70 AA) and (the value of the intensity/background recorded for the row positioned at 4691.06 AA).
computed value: 2.04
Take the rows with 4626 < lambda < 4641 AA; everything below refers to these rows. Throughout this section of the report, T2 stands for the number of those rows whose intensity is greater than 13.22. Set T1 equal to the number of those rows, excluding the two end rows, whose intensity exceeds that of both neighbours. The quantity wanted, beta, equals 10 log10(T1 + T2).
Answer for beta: 9.0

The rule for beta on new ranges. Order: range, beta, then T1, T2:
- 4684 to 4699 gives 11.1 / 2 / 11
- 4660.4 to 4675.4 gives 10.8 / 2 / 10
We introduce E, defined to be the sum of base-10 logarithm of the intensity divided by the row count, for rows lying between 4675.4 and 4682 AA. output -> 1.12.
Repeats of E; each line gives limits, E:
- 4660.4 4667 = 1.14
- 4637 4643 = 1.13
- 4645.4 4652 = 1.09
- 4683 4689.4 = 1.14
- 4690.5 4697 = 1.13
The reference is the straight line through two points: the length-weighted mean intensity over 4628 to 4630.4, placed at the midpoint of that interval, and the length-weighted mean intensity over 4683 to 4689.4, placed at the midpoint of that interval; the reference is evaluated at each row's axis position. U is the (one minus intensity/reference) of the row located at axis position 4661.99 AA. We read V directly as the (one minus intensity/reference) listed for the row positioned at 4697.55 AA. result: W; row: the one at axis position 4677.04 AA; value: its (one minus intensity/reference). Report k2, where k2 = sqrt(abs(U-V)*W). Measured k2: 0.052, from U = 0.000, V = 0.06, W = 0.045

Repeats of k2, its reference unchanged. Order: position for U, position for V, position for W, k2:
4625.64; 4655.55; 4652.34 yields 0.024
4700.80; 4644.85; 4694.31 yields 0.070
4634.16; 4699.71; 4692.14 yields 0.070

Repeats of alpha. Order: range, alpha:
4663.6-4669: 13.9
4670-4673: 14.1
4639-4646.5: 13.4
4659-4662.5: 13.8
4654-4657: 13.0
